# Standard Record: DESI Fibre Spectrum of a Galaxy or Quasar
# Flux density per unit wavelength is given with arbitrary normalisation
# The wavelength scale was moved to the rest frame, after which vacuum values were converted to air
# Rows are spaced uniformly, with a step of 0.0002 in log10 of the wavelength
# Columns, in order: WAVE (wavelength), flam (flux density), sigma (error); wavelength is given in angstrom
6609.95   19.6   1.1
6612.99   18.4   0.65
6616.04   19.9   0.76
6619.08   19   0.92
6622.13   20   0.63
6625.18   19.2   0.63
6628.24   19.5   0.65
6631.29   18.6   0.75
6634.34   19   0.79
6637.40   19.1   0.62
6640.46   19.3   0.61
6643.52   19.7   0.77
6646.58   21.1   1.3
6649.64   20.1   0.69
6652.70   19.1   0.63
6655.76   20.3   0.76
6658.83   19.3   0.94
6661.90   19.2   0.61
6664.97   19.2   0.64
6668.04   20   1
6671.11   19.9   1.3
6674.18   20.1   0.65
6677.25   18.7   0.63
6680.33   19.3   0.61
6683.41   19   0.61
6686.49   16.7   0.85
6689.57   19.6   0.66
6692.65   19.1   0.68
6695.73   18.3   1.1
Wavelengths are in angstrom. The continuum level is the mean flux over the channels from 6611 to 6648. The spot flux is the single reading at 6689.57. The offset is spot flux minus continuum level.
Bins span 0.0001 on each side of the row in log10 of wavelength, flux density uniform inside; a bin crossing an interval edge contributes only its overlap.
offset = 0.20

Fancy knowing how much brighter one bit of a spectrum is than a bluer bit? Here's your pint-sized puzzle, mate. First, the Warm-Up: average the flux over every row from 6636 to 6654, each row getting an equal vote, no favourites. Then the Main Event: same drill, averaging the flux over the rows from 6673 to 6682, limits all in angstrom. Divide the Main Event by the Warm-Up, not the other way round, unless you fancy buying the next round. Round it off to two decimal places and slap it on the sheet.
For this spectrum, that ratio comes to 0.98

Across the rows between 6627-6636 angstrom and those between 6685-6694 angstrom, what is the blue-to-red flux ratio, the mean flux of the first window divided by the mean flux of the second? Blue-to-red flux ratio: 1.03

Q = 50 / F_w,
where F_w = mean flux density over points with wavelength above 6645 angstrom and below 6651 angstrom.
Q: 2.43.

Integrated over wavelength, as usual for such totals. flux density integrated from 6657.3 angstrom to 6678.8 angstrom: 419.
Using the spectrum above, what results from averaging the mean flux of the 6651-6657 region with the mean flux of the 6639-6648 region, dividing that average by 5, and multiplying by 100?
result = 397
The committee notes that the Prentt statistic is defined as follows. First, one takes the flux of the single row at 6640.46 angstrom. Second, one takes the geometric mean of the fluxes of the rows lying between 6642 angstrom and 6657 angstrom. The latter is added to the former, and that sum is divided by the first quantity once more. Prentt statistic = 2.04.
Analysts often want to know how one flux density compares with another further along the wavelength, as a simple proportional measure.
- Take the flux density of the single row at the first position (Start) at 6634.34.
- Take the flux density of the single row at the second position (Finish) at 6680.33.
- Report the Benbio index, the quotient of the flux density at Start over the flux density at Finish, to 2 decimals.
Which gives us 0.98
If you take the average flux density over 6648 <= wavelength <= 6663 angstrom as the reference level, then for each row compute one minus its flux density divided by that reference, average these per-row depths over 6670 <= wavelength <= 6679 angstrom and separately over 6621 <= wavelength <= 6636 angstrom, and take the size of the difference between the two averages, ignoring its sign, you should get 0.016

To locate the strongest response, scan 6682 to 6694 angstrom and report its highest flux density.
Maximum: 19.6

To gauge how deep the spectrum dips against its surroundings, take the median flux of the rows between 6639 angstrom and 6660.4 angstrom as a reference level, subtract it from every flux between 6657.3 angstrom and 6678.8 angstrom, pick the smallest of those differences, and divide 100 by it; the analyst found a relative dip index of -100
